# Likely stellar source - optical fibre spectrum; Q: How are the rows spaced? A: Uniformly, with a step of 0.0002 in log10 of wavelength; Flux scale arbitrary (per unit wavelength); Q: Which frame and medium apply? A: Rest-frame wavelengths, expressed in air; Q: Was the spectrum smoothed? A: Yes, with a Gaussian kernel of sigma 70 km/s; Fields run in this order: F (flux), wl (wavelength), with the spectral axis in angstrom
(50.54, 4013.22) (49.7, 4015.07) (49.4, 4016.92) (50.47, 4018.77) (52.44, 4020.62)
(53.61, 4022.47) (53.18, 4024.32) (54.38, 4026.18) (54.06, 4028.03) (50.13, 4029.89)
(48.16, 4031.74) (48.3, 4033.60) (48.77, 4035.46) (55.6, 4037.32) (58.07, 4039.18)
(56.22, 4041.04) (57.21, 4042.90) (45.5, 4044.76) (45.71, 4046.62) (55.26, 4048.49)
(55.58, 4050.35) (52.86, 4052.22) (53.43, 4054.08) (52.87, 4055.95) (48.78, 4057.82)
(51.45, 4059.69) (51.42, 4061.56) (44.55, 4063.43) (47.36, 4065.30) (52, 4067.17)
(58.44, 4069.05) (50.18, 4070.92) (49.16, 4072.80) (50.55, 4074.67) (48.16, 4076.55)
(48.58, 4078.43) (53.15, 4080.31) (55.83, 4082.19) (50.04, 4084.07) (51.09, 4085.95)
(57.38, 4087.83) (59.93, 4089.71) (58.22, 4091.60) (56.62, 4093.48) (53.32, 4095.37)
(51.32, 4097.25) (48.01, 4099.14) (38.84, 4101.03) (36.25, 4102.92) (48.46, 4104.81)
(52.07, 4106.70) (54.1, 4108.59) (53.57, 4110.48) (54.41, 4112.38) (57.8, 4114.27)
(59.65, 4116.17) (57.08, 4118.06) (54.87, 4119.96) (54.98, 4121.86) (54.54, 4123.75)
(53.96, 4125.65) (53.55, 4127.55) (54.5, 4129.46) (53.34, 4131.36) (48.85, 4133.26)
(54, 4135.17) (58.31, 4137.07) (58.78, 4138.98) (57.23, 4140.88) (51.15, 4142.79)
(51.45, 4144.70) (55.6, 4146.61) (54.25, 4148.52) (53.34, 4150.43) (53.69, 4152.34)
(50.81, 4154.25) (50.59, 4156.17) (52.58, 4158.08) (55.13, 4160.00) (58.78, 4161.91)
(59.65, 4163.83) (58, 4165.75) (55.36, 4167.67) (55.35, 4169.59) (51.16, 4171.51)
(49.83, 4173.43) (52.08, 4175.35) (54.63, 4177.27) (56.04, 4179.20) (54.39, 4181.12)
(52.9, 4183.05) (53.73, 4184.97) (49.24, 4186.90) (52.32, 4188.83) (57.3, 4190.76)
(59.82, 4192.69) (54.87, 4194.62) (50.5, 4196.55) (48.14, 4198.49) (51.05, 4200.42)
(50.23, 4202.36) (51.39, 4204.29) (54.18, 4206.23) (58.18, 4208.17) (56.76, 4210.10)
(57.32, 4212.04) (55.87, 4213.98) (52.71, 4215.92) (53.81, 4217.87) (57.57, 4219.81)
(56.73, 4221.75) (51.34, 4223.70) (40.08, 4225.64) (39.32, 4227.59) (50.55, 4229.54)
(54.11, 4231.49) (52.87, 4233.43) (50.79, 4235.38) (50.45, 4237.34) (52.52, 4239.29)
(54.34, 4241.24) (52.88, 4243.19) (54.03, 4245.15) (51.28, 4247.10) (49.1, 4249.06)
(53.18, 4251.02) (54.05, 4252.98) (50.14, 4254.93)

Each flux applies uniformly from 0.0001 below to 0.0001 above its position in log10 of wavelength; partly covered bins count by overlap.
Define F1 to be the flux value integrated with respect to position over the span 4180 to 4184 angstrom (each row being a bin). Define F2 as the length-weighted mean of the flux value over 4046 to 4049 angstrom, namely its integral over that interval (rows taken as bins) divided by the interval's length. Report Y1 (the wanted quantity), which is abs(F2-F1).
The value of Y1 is 165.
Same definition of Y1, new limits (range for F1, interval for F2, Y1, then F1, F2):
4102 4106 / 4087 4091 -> 113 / 172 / 58.6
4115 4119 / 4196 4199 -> 184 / 233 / 49.2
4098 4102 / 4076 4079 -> 126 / 175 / 48.3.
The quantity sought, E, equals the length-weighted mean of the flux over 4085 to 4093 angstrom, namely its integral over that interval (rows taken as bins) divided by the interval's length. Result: 57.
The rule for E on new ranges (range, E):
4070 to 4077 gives 50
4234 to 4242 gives 52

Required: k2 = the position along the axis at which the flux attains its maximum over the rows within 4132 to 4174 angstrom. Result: 4163.83 angstrom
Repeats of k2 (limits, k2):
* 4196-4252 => 4208.17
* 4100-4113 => 4112.38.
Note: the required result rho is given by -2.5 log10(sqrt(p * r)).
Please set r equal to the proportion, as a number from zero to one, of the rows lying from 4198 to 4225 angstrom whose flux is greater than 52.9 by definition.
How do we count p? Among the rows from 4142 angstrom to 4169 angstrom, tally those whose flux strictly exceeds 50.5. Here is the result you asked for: -1.13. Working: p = 14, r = 0.57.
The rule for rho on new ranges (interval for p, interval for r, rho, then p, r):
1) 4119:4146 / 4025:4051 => -1.09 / 13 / 0.57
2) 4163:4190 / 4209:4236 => -0.97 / 12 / 0.50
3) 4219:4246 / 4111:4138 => -1.26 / 11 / 0.93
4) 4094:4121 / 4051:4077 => -0.19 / 10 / 0.14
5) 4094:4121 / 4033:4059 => -0.87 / 10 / 0.50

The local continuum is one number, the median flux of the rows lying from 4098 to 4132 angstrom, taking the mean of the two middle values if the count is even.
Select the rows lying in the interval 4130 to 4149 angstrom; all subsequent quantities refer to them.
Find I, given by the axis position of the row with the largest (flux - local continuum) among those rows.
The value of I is 4138.98 angstrom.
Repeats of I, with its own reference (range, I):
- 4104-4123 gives 4116.17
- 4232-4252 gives 4241.24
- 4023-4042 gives 4039.18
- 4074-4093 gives 4089.71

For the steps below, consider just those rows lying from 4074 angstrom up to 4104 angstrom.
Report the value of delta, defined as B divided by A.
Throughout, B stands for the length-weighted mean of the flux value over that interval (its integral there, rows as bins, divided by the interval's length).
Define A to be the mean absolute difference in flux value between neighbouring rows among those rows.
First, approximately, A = 3.3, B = 51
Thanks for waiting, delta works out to 15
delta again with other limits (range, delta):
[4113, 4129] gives 48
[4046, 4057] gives 19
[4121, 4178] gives 26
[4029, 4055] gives 17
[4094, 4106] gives 8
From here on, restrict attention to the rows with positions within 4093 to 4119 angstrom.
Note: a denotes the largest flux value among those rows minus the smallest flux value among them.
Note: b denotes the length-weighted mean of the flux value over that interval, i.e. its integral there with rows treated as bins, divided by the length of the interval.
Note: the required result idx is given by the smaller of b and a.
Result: 23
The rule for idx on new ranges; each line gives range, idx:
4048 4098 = 15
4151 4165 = 9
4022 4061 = 13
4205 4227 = 18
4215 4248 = 18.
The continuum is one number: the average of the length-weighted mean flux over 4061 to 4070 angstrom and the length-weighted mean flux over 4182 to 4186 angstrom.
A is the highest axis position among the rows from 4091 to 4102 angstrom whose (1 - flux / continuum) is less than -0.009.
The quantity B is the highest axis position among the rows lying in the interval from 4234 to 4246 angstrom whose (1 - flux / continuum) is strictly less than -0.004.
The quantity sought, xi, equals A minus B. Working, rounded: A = 4095.37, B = 4245.15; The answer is -149.8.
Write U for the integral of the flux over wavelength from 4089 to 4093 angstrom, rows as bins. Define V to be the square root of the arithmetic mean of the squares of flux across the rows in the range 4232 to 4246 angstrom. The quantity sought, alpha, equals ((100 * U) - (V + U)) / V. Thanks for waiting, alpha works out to 441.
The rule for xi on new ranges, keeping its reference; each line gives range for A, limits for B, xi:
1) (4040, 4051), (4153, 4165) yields -113.5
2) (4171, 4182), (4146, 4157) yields 28.8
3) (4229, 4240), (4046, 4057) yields 183.3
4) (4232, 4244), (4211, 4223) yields 21.4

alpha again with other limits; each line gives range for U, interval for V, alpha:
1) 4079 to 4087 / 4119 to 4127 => 760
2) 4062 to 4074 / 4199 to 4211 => 1113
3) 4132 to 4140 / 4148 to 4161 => 821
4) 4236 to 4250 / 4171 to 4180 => 1365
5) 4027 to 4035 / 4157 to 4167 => 697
